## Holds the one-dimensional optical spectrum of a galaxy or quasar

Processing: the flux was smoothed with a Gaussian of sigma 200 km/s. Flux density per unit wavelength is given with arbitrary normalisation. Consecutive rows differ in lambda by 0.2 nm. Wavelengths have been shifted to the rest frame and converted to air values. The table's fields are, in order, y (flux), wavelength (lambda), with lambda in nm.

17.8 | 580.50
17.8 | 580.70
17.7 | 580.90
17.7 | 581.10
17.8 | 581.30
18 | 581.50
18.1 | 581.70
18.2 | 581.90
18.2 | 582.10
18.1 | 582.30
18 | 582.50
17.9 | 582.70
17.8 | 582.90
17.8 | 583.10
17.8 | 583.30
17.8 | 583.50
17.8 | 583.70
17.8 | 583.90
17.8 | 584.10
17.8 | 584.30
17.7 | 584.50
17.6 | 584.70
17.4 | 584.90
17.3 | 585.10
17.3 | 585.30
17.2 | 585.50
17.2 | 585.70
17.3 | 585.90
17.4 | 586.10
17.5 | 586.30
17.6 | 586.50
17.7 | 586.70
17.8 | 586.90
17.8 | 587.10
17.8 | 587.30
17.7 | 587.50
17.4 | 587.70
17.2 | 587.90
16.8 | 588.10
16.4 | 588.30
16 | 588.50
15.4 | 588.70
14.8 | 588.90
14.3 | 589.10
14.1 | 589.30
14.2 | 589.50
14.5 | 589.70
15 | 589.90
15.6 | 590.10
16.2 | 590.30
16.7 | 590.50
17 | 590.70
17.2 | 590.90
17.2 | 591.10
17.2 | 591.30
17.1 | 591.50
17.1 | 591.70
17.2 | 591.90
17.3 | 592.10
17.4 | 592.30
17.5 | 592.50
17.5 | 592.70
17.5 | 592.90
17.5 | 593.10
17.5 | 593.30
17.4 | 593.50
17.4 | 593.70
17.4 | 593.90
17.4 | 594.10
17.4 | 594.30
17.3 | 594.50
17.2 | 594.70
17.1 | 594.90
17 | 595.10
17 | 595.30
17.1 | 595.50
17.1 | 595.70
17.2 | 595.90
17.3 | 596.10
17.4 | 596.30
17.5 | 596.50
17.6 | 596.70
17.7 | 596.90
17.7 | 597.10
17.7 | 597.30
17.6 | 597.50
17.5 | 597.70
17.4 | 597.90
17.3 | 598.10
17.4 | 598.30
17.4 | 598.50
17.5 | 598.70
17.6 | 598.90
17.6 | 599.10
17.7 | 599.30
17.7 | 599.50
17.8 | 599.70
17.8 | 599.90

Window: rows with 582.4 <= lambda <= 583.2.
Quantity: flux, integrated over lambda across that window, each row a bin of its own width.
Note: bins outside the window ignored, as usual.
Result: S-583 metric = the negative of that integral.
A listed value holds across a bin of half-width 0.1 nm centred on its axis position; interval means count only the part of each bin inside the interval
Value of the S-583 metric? -14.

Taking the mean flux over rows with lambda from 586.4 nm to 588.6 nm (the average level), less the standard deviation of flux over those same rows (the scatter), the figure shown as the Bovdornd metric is 16.7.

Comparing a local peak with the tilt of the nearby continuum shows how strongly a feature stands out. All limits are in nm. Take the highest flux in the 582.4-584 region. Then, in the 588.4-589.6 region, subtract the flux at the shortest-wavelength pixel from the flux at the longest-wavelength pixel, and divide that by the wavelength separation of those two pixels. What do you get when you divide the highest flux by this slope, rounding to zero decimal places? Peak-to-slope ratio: -10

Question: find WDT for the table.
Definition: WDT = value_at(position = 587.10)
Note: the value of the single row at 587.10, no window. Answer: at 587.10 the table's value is 17.8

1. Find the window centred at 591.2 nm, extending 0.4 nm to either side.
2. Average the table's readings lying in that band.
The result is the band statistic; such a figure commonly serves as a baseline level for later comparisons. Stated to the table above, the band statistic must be 17.2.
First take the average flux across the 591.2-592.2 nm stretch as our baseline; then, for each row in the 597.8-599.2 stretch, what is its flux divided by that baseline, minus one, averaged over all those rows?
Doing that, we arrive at 0.016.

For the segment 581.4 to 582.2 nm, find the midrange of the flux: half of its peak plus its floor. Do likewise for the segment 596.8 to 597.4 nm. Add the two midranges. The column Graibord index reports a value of 35.8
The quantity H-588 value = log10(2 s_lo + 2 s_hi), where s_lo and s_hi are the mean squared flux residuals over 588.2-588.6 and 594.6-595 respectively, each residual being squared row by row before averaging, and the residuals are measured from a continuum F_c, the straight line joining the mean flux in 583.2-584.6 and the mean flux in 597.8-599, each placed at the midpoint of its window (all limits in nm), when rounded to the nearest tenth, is 0.7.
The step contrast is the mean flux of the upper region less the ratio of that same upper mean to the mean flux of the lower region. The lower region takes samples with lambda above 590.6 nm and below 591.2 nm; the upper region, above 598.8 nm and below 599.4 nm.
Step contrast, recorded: 16.6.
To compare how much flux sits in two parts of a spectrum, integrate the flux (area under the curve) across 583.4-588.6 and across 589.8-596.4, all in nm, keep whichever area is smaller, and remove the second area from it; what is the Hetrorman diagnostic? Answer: -22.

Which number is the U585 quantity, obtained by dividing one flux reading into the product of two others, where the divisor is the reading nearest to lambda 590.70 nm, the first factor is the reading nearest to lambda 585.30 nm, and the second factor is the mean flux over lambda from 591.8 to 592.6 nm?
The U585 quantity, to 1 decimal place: 17.7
